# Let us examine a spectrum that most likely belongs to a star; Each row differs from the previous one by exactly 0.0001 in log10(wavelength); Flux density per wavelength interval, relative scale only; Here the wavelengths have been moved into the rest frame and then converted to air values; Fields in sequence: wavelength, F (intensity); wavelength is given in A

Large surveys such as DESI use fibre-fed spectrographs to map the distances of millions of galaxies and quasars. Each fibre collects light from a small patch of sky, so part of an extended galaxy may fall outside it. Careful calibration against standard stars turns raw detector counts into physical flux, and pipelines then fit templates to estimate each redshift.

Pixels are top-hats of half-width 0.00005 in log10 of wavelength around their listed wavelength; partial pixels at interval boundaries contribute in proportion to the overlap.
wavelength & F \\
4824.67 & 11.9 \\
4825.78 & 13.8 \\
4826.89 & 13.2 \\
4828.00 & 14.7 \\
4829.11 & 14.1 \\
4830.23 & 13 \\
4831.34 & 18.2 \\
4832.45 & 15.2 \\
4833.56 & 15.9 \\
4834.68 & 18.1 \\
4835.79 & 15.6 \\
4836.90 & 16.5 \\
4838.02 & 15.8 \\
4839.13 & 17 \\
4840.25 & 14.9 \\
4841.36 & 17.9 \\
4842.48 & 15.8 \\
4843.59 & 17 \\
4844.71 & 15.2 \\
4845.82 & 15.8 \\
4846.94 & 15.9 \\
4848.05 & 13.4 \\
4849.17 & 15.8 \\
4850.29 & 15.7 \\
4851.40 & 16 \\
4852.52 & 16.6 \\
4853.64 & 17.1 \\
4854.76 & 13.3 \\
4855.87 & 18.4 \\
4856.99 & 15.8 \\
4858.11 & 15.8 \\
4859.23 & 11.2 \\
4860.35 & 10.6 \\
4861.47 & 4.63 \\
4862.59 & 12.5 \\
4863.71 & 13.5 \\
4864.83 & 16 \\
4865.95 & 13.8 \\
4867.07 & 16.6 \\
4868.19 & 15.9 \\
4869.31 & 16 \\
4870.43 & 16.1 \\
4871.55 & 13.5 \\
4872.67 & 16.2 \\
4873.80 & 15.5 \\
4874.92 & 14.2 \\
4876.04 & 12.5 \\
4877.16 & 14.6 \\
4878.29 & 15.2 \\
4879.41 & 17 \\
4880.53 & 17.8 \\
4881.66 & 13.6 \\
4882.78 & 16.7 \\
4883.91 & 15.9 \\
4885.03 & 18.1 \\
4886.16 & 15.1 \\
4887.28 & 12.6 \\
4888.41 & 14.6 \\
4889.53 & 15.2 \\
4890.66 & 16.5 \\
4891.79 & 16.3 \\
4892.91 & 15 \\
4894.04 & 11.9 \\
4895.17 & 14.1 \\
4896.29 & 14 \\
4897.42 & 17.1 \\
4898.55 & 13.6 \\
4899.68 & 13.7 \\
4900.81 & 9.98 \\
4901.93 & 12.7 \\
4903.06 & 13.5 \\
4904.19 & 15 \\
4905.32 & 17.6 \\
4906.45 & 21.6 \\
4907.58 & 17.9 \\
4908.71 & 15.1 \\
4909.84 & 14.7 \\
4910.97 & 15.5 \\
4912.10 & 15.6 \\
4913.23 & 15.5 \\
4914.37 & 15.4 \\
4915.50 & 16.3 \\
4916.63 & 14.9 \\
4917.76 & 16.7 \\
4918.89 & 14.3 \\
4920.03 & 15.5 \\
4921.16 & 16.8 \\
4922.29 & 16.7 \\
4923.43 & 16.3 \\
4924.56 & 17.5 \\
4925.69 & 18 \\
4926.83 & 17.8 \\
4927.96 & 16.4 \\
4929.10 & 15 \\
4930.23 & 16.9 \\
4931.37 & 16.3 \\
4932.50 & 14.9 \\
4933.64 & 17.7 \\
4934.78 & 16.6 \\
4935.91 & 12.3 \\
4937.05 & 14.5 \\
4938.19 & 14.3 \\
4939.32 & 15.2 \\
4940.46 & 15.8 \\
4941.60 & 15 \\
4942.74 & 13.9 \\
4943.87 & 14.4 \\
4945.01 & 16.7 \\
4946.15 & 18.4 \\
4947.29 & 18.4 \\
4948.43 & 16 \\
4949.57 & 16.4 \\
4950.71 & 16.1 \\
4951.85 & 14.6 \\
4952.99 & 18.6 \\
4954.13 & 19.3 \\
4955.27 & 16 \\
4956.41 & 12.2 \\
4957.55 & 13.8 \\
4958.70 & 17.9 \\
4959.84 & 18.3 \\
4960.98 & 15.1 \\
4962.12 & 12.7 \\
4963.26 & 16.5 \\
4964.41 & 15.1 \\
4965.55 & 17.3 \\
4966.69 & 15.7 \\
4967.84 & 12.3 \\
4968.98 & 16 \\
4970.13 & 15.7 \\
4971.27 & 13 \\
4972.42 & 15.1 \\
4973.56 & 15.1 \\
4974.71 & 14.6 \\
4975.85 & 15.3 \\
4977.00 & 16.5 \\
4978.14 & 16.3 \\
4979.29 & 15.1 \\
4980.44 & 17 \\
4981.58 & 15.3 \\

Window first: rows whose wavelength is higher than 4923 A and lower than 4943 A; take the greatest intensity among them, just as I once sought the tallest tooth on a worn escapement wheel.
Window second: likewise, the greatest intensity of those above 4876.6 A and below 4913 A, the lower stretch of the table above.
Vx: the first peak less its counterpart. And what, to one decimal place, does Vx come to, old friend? -3.6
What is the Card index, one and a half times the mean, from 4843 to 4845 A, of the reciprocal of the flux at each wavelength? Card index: 0.093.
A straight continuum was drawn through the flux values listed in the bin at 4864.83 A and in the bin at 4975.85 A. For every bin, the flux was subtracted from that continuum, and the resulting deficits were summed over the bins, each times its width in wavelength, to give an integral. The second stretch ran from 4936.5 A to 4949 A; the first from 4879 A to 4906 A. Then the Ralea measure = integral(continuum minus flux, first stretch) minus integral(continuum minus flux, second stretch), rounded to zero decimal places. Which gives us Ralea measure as 27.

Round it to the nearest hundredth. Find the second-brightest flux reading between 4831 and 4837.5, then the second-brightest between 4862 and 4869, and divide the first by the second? 1.13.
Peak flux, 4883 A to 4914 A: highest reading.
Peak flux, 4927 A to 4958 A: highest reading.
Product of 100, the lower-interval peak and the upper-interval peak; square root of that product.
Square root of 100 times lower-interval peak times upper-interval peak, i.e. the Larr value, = 204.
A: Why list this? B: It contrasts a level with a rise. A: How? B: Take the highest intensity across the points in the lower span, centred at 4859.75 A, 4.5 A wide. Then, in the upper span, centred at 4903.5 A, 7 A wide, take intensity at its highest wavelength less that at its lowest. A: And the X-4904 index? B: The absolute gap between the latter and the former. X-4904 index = 4.2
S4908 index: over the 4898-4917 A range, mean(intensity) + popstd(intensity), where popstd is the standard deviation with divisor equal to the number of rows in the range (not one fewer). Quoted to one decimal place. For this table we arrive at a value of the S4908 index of 17.6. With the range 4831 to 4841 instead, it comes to 17.5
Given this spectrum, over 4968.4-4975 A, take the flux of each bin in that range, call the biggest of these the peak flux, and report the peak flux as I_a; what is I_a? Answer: 16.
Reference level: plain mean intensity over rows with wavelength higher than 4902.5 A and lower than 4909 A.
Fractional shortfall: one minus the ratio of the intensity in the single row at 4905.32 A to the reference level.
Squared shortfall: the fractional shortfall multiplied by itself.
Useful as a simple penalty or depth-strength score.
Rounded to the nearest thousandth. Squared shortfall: 0.002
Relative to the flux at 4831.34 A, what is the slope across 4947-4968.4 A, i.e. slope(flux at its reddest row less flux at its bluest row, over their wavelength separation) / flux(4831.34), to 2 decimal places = -0.02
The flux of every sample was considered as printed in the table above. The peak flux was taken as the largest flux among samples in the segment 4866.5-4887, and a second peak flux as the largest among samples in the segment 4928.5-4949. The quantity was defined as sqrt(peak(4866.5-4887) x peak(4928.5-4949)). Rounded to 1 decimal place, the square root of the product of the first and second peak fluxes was 18.2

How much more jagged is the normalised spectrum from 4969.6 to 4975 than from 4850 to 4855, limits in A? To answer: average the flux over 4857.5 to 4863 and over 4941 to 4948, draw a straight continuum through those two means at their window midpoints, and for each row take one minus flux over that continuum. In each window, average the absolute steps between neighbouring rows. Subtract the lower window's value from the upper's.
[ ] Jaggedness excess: -0.042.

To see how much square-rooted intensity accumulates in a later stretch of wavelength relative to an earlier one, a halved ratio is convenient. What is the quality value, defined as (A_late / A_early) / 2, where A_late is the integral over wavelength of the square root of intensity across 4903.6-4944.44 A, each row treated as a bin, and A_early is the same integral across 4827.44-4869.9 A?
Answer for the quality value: 0.50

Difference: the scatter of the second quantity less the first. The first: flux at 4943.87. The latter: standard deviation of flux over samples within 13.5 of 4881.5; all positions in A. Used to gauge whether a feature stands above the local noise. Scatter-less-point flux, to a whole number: -13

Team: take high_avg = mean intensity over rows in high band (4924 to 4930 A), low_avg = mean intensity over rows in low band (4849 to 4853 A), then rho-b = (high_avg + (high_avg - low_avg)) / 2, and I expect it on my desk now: 8.9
